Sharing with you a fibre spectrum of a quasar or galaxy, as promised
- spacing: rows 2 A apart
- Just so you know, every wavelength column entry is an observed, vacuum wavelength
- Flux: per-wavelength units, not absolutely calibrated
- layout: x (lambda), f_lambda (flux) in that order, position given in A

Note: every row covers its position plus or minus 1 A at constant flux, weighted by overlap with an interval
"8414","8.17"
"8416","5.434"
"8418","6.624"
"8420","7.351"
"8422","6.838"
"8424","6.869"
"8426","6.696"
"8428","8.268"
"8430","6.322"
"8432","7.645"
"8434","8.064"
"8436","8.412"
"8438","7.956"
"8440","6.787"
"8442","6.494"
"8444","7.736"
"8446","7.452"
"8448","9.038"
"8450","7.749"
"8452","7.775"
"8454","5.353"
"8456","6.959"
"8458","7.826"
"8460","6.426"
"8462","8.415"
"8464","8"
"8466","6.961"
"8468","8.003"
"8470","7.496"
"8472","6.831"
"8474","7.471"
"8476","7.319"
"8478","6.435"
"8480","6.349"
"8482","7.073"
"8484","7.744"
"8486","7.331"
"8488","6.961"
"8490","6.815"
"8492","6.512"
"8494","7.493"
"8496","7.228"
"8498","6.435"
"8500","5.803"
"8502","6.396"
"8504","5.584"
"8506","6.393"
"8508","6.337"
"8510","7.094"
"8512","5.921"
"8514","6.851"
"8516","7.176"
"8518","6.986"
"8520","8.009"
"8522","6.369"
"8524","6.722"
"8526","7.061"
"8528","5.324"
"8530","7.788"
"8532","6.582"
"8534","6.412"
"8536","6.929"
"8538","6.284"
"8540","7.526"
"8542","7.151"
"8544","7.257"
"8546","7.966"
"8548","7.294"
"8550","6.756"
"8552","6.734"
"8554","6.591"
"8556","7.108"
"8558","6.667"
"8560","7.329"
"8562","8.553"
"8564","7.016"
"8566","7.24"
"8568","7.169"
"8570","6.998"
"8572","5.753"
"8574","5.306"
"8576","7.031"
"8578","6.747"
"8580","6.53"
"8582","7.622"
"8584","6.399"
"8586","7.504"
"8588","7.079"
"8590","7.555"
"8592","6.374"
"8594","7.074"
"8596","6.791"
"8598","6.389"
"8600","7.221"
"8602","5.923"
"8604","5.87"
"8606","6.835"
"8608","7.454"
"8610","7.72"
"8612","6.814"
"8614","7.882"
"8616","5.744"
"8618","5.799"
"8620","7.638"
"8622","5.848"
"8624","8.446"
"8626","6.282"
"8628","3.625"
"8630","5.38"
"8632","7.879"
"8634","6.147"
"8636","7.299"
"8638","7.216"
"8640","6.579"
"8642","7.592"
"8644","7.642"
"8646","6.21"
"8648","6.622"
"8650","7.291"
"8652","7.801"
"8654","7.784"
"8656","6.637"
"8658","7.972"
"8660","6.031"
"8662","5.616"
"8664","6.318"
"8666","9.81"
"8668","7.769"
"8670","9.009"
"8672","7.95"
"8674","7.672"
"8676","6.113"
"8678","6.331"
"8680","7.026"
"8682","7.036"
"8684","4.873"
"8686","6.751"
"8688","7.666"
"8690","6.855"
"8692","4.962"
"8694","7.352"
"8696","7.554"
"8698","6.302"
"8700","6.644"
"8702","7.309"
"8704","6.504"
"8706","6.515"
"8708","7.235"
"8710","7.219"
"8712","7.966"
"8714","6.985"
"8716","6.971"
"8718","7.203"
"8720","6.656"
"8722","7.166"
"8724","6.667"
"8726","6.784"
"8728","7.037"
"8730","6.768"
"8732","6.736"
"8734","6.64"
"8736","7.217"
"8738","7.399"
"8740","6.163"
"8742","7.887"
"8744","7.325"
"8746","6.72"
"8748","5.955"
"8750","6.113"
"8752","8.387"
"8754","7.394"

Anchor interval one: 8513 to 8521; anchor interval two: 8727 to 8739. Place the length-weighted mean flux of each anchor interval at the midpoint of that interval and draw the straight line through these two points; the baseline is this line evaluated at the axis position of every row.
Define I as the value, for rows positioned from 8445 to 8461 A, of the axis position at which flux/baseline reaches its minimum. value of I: 8454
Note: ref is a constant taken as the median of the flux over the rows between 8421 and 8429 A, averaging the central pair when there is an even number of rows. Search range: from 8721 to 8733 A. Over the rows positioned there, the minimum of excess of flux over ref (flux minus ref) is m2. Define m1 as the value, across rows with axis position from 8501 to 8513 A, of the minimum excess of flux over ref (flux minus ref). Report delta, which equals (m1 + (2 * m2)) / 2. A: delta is -0.82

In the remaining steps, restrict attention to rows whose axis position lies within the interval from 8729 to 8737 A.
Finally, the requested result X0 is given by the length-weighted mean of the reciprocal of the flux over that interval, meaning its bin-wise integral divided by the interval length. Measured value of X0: 0.146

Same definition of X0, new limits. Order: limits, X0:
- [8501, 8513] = 0.160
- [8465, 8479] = 0.139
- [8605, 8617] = 0.143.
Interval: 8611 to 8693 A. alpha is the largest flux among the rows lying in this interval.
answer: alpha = 9.81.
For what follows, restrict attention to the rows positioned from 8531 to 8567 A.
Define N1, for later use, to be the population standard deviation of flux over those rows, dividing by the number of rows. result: 0.54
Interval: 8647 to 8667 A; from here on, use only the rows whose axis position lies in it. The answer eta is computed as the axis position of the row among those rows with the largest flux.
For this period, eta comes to 8666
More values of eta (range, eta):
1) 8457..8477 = 8462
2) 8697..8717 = 8712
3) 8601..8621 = 8614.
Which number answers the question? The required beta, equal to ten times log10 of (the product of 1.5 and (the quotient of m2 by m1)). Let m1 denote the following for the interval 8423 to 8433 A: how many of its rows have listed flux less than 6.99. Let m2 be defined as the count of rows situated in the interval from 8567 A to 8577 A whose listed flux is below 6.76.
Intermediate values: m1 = 3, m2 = 2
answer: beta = 0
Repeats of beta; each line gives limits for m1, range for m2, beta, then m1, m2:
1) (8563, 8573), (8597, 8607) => 7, 1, 3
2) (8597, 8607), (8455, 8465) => -4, 4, 1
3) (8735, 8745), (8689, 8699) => 5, 1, 2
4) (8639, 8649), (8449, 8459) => -3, 3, 1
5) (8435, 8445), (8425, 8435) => 2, 2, 2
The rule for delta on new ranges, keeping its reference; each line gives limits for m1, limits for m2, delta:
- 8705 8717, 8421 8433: -0.70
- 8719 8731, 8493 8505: -1.37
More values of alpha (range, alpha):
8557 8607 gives 8.553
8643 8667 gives 9.81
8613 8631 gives 8.446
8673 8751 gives 7.966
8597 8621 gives 7.882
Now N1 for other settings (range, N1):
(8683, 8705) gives 0.90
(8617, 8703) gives 1.12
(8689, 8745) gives 0.57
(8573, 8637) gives 0.96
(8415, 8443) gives 0.82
